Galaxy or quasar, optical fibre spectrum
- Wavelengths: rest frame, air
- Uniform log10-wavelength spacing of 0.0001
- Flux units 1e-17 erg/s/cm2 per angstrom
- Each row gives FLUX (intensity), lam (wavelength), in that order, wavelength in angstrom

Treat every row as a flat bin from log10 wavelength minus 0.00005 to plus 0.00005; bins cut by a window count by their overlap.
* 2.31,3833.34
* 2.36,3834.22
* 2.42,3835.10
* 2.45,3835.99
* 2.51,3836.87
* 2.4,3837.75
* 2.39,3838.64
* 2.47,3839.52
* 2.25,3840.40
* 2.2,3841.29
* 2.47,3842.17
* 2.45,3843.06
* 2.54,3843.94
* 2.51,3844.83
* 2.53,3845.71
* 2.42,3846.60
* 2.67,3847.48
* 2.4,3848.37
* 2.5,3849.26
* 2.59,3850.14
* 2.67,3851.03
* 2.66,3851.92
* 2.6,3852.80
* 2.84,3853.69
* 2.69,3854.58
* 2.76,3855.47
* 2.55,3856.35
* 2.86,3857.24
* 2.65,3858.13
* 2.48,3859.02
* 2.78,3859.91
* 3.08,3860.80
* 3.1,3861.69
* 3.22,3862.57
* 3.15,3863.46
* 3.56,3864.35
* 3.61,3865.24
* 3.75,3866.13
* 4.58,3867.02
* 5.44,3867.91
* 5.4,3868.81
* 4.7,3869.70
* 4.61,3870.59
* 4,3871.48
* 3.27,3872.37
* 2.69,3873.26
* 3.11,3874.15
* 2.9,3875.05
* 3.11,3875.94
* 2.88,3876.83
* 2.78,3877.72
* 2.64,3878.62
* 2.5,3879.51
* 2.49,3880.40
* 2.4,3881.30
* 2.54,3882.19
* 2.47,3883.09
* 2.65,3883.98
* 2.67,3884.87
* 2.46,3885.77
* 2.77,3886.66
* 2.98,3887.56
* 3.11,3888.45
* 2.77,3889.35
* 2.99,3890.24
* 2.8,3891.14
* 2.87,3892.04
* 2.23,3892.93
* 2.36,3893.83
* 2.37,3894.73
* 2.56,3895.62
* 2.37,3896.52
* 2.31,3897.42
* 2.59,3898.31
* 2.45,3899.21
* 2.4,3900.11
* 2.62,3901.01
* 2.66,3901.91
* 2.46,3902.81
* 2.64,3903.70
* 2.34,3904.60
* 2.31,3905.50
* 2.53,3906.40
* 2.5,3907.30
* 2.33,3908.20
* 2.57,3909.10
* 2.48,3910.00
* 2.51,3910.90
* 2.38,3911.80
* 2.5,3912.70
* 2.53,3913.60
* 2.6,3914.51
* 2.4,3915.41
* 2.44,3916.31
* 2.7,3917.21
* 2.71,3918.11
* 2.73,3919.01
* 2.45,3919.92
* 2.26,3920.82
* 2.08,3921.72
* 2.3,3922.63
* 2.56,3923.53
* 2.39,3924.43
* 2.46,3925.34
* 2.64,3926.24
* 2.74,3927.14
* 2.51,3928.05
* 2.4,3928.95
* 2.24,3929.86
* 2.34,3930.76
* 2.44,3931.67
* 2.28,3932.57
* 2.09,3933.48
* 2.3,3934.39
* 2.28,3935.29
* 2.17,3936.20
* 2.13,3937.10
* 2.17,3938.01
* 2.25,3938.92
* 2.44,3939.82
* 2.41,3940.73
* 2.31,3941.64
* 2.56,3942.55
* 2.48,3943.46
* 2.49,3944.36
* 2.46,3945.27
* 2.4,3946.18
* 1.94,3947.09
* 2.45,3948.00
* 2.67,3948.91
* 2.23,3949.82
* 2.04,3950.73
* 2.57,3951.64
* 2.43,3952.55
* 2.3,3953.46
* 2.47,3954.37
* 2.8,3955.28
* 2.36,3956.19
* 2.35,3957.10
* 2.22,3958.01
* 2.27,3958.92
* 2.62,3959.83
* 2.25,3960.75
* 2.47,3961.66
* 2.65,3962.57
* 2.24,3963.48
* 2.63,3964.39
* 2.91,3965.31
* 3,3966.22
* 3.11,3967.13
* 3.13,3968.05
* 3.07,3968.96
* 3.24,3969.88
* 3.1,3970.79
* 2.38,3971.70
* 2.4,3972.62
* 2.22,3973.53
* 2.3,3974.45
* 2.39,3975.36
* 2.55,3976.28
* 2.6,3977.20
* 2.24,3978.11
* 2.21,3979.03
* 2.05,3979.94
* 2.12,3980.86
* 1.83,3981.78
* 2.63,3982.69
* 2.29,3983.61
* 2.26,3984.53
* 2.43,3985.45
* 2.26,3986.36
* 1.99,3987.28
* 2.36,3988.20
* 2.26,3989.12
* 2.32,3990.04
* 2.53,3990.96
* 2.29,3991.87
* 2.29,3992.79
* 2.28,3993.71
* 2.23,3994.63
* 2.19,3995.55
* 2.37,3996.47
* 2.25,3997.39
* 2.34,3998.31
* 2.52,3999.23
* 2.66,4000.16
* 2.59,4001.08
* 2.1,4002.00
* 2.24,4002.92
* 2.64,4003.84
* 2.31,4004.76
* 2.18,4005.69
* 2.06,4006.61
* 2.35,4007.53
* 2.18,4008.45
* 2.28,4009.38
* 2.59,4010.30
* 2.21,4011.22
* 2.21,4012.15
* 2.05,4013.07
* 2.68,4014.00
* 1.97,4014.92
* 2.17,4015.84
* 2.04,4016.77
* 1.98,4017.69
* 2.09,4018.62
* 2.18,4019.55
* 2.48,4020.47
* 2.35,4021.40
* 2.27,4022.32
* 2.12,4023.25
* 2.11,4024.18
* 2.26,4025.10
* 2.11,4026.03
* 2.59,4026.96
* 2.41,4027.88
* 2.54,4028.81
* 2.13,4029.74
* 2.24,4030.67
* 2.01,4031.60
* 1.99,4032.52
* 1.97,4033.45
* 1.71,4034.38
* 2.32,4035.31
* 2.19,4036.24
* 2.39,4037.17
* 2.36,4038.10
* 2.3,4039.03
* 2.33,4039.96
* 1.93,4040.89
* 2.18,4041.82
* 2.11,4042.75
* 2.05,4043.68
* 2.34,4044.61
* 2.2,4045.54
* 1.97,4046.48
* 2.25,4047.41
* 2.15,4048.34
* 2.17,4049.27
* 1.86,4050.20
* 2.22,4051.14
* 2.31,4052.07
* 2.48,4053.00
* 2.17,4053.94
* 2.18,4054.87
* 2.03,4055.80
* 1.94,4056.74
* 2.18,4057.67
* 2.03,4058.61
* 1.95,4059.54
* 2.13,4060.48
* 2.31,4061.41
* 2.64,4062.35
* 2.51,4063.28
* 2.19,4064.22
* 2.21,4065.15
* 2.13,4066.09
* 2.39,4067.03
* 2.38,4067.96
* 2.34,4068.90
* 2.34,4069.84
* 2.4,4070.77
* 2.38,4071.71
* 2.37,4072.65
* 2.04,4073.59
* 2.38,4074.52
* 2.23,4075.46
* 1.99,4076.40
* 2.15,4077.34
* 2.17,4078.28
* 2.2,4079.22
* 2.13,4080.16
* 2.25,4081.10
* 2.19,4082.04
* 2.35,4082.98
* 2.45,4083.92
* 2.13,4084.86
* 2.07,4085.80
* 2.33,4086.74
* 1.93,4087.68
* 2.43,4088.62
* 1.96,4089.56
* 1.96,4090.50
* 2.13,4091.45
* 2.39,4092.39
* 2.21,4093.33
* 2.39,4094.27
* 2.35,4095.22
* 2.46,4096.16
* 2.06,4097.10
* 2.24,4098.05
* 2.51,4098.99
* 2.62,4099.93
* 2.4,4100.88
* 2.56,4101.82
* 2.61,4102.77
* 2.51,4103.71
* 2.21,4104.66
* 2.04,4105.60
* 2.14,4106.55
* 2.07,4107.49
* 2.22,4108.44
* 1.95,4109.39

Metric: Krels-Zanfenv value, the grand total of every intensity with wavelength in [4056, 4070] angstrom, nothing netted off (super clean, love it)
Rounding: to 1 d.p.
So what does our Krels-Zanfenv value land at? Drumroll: 33.7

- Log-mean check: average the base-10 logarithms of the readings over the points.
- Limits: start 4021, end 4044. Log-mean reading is 0.34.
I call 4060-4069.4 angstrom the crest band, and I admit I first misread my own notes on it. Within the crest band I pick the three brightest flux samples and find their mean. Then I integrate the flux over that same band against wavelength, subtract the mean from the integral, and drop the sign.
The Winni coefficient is 19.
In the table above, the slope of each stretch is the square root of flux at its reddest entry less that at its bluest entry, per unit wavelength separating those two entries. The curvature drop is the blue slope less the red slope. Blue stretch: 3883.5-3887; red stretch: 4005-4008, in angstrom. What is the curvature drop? -0.017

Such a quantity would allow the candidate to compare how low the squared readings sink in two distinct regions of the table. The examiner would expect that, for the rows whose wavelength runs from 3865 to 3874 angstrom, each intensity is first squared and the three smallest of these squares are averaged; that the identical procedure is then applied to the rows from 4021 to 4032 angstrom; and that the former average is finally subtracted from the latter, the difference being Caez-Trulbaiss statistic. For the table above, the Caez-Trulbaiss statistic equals -6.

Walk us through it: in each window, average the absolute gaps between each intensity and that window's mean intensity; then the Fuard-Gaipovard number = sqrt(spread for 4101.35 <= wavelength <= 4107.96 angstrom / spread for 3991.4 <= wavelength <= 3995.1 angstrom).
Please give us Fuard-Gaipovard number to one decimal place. 3.2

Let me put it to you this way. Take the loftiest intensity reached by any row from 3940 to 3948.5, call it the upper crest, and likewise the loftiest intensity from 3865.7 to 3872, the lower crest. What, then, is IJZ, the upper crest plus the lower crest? 8.0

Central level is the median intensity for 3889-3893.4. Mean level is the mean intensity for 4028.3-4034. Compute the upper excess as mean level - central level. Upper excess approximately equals -0.7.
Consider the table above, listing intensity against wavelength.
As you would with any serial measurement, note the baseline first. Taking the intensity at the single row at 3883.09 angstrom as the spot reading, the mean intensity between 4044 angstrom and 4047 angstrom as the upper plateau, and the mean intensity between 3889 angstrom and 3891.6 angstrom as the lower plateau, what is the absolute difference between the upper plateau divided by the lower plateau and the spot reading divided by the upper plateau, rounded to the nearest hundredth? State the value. 0.38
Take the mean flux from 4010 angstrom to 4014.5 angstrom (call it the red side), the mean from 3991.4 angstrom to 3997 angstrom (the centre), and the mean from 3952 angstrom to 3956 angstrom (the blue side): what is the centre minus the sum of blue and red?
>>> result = -2.6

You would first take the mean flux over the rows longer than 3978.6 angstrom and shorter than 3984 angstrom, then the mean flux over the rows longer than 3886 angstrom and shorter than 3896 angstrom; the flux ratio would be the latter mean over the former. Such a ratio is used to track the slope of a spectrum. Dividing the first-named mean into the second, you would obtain 1.24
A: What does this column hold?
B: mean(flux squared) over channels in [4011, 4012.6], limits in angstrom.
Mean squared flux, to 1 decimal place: 4.9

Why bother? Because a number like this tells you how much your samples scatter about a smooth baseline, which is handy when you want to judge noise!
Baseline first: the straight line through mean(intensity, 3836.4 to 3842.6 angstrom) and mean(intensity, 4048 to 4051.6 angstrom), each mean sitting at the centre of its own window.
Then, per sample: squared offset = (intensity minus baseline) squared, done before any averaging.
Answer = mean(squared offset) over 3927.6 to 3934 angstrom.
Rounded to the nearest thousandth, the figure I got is 0.021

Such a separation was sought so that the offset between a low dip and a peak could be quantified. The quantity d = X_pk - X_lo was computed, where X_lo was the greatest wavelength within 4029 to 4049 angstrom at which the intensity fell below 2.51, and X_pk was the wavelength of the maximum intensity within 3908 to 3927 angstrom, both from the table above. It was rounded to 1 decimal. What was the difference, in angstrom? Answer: -129.3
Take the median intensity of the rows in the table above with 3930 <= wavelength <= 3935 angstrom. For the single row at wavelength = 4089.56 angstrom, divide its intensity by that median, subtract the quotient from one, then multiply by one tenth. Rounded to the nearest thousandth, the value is 0.015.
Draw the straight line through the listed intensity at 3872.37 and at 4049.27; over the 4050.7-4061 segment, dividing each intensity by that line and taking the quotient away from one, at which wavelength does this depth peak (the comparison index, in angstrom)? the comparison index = 4056.74 angstrom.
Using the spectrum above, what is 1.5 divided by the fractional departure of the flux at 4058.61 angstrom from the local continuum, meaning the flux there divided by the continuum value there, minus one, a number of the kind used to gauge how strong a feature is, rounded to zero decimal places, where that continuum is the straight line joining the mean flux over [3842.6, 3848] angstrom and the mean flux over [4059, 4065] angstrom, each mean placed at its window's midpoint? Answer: -13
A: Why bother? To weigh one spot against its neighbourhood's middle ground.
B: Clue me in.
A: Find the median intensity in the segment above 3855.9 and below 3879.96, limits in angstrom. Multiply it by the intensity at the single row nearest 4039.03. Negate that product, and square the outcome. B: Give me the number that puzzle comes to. 51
